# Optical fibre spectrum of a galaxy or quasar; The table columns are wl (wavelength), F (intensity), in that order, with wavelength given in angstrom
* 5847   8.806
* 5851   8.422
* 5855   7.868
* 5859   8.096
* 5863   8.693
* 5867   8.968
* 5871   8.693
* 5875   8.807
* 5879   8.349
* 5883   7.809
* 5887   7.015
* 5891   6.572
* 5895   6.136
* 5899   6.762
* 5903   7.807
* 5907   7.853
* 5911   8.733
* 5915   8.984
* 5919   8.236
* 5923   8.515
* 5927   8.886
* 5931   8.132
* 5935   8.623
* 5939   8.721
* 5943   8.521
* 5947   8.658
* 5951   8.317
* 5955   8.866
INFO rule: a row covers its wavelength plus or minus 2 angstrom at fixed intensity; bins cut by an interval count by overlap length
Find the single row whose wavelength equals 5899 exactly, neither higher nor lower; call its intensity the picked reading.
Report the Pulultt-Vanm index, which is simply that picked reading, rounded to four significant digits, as 6.762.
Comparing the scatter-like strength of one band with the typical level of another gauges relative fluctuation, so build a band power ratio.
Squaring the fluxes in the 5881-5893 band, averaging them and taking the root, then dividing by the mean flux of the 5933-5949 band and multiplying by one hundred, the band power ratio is 83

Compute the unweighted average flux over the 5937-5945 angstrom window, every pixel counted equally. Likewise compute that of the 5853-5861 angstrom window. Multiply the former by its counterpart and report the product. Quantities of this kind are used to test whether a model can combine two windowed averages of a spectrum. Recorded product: 68.8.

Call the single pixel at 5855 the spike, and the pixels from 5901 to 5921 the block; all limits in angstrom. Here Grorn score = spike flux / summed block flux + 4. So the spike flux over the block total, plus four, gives 4.19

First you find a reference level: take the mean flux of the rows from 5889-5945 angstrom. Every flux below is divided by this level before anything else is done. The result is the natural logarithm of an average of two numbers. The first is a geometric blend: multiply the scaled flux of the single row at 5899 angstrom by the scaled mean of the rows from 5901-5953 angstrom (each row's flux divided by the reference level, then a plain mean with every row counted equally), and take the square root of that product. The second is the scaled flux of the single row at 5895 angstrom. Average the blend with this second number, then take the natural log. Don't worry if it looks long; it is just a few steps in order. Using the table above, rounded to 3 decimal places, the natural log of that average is -0.159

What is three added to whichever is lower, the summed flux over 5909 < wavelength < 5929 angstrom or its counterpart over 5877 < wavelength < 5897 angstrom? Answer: 39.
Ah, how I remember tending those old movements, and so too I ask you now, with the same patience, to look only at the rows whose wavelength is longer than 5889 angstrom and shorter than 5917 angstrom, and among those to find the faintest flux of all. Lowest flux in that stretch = 6.136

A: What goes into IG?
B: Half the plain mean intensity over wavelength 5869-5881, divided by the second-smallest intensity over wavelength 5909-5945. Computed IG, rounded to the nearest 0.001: 0.523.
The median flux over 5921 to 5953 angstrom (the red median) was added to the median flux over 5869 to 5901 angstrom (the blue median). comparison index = 16.0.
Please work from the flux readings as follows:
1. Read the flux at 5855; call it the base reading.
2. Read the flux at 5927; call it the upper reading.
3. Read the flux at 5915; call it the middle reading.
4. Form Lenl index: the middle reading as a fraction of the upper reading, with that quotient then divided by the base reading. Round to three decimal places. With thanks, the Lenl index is 0.128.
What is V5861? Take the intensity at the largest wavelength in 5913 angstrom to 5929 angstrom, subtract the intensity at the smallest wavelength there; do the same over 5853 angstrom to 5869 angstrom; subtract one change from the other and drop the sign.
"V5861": 1.2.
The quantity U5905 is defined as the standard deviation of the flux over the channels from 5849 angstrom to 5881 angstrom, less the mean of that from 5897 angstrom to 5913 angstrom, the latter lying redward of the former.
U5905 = -7.4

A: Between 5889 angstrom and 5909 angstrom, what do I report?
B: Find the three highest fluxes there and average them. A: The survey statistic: 7.47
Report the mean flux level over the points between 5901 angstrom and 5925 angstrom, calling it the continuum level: 8.35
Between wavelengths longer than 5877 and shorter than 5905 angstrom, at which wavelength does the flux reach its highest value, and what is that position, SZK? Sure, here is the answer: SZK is 5879 angstrom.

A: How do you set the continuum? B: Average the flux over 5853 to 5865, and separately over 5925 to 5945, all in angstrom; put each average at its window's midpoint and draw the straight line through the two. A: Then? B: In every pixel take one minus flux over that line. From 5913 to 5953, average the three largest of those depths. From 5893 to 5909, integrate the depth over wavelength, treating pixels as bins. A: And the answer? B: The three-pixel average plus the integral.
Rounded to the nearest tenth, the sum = 2.5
